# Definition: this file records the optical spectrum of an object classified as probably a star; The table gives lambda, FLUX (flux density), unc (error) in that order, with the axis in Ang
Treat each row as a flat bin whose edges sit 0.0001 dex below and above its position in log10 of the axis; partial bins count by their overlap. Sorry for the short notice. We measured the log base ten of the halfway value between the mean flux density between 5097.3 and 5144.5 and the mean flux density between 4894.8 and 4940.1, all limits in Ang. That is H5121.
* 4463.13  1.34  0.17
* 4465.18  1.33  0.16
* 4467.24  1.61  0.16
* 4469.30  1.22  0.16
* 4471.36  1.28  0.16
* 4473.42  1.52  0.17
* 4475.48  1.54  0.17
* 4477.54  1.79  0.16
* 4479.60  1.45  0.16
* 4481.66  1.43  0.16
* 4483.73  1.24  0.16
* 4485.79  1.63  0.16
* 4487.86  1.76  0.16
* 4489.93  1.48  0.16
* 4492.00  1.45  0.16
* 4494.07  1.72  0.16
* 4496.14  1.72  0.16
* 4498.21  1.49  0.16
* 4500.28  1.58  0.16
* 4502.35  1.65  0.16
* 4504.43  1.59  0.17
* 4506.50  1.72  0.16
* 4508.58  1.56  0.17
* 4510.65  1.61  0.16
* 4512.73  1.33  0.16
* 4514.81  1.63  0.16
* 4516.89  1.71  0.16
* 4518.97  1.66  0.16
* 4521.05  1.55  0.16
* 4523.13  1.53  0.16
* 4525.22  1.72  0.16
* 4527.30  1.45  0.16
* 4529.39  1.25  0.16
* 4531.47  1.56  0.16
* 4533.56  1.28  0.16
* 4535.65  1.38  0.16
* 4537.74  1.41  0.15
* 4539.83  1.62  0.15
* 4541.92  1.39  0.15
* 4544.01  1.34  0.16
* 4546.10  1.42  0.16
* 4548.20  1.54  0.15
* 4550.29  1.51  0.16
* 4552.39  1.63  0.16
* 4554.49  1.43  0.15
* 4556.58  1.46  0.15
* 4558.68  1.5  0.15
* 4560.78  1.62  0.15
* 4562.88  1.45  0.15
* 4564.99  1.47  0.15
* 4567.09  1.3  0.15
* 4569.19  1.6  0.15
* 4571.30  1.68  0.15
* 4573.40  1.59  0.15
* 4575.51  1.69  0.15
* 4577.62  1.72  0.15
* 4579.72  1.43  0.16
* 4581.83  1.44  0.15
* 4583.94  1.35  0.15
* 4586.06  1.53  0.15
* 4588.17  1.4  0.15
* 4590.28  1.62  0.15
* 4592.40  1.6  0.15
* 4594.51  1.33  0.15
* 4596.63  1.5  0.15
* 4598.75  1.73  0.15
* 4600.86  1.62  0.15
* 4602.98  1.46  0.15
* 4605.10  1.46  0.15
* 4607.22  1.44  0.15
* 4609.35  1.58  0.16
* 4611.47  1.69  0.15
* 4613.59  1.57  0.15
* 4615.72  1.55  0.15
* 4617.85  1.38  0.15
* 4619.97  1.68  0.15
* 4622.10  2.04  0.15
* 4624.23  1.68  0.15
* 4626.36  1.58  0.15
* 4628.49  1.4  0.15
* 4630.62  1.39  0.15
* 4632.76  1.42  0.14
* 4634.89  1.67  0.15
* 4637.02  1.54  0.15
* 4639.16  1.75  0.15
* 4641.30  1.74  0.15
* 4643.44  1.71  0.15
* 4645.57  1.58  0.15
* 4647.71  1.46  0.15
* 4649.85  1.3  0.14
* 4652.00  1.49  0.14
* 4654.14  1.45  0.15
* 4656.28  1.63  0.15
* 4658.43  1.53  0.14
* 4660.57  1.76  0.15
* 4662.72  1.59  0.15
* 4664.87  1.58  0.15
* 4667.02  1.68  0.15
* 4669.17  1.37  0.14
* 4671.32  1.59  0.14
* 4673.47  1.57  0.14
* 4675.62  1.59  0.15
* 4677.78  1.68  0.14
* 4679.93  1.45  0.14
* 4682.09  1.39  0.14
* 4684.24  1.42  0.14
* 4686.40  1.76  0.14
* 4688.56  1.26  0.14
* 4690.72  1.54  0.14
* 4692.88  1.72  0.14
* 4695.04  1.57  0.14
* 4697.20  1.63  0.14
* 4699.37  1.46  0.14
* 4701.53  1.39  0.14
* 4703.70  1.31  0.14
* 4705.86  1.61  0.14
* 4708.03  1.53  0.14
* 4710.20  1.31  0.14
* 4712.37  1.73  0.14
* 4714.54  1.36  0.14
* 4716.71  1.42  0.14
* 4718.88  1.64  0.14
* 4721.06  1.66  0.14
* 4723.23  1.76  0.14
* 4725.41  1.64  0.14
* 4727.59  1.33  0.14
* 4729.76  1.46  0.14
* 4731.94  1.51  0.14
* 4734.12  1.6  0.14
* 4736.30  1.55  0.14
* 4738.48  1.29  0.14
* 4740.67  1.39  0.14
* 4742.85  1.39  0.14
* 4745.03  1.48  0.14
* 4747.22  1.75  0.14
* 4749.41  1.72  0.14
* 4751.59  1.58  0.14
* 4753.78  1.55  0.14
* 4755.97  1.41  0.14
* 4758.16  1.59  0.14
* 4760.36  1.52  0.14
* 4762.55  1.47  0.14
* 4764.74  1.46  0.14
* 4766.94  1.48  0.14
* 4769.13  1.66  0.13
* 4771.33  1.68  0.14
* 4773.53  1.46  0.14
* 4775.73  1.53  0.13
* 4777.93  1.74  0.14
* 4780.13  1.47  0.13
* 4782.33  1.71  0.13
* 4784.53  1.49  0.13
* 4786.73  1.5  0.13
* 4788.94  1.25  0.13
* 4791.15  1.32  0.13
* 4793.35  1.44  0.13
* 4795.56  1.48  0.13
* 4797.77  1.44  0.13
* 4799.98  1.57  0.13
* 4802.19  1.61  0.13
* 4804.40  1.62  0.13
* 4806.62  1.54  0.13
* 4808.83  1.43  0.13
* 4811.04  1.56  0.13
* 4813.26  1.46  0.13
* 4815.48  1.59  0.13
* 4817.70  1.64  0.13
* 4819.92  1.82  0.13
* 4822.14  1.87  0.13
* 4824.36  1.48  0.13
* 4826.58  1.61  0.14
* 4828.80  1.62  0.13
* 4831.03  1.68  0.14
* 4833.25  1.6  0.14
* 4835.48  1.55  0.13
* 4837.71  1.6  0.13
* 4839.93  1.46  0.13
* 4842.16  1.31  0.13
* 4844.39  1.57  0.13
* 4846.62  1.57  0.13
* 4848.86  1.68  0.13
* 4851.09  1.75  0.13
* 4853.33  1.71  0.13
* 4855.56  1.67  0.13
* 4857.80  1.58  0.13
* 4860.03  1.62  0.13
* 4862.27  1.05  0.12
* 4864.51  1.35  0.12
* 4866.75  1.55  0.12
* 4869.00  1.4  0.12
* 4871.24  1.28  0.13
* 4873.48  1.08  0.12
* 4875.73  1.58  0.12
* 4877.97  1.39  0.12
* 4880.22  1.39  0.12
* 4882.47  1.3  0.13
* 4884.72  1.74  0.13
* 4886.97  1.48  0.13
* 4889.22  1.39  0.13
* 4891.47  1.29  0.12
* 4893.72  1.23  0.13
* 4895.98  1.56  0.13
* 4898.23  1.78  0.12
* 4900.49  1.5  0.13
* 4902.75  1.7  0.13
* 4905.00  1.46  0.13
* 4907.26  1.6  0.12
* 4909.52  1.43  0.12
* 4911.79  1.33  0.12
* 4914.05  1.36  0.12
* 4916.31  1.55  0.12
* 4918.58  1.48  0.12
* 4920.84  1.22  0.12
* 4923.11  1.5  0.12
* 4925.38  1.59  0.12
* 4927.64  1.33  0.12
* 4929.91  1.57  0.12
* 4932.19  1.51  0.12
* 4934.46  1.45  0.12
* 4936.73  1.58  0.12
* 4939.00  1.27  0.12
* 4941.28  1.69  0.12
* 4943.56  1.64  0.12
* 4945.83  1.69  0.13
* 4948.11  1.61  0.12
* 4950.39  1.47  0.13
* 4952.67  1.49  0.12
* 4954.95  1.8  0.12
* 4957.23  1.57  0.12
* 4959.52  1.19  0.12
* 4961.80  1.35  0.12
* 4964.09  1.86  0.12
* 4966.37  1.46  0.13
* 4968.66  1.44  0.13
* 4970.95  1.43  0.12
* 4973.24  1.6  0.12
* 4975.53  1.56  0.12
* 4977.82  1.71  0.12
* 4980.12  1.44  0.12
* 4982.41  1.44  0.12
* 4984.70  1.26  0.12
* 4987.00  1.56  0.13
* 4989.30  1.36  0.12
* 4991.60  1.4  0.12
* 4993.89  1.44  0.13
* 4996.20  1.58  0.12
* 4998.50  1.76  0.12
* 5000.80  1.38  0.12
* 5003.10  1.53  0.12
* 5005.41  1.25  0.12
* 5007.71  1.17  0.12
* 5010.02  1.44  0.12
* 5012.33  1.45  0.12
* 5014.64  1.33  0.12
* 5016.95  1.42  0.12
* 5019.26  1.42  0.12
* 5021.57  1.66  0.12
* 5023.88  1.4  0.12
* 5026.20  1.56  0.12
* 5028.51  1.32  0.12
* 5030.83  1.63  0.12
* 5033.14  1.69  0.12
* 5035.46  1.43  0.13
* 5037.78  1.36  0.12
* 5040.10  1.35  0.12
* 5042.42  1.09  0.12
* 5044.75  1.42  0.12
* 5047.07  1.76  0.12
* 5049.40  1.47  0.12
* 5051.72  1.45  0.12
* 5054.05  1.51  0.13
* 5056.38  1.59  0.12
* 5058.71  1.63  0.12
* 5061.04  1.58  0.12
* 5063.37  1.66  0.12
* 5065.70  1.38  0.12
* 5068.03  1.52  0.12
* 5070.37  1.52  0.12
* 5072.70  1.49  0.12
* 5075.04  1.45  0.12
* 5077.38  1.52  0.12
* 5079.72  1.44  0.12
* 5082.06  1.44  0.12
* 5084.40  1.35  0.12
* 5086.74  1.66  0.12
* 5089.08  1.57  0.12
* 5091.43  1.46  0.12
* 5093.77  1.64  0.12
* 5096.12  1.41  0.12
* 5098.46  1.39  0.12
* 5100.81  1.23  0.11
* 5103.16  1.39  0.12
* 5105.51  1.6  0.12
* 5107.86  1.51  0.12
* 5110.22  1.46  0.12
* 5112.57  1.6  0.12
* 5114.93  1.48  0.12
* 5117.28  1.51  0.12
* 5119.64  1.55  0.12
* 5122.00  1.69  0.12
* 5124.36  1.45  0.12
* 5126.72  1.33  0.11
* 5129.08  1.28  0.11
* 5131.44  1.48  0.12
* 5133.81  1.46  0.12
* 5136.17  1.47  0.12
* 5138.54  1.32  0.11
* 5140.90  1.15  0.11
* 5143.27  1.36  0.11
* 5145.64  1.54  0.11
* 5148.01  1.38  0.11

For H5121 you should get 0.165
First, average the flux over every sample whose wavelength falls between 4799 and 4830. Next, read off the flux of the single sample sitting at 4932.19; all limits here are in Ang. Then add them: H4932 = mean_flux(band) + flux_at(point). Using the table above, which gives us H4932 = 3.11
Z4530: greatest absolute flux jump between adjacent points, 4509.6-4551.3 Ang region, 0.31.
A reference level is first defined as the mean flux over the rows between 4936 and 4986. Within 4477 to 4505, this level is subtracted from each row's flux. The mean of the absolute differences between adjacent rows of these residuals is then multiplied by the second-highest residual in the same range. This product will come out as 0.038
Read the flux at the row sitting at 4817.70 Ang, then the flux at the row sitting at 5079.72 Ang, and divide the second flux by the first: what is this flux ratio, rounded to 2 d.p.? 0.88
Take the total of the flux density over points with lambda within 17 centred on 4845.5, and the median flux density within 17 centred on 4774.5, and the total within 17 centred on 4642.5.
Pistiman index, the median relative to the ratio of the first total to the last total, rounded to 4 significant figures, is 1.608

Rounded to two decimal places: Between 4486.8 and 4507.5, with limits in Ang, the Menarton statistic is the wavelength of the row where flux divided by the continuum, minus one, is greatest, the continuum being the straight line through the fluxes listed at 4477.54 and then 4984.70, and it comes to 4487.86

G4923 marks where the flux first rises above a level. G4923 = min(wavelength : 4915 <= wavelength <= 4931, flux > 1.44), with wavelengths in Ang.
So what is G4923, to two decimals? 4916.31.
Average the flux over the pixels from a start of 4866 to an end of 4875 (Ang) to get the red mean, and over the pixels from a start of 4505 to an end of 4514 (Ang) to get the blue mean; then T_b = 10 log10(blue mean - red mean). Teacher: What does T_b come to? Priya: -6.4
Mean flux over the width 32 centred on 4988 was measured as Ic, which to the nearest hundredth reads 1.50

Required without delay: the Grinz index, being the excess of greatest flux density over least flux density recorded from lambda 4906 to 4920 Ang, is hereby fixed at 0.27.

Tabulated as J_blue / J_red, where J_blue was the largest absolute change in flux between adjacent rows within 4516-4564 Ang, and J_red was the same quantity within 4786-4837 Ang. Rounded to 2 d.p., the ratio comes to 0.79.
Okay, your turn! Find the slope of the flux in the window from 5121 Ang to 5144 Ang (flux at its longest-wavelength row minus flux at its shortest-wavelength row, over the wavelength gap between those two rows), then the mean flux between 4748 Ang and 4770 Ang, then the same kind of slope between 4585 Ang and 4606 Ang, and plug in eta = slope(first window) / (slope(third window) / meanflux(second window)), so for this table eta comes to 6.52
